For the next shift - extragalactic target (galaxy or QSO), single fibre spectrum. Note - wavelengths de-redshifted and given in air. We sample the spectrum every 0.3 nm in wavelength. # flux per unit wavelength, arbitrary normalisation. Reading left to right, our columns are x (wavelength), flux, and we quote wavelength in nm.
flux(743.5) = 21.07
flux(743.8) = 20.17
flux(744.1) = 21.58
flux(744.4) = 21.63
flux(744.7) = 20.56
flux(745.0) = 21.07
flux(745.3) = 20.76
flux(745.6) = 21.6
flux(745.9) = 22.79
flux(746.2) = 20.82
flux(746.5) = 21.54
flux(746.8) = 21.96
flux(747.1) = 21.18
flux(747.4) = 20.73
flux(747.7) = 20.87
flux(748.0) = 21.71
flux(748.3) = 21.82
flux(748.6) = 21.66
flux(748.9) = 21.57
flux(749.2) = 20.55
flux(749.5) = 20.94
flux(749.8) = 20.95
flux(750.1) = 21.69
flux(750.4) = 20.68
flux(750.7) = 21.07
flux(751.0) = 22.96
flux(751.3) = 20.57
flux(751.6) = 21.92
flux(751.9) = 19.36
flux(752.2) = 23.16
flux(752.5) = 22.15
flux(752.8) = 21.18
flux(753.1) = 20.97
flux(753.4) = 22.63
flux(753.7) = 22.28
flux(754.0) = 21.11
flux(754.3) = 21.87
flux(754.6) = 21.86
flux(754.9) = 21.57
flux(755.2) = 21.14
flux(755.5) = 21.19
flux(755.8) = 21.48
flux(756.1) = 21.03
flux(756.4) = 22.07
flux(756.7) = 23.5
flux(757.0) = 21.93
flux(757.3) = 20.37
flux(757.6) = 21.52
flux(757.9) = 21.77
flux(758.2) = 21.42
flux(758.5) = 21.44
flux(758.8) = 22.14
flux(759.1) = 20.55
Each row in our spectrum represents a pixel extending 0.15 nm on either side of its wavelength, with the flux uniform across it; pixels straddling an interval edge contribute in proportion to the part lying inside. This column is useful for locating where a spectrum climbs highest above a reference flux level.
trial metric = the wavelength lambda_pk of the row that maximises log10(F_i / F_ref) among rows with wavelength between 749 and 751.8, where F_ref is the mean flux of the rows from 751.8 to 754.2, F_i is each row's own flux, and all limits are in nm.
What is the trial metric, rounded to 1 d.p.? 751.0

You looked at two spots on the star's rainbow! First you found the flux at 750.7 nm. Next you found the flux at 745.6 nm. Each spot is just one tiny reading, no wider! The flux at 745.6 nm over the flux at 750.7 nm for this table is 1.03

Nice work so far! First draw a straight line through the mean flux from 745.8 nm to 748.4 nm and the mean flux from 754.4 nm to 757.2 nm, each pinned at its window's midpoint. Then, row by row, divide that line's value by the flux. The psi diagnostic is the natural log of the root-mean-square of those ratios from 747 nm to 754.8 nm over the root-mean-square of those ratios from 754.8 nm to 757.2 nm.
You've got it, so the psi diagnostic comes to 0.007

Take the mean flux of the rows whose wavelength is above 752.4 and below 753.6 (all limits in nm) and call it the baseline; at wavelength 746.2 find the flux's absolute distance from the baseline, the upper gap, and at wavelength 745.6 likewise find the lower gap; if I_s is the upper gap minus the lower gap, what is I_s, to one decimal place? 0.8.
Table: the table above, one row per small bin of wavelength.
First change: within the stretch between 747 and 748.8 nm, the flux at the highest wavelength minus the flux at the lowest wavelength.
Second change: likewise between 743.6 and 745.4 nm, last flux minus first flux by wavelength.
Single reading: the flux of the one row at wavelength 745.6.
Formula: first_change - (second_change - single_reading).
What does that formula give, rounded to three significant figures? 21.5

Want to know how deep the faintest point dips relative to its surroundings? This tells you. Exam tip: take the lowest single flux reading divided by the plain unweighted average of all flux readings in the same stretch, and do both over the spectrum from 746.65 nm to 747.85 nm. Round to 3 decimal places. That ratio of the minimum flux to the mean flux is 0.979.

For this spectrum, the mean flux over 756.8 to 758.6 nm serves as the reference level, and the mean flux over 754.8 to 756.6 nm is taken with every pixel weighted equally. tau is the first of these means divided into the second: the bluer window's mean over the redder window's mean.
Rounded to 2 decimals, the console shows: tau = 1.00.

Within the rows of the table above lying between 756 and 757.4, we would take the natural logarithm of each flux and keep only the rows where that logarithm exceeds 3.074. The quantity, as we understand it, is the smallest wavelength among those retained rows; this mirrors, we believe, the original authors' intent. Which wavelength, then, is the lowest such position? 756.4 nm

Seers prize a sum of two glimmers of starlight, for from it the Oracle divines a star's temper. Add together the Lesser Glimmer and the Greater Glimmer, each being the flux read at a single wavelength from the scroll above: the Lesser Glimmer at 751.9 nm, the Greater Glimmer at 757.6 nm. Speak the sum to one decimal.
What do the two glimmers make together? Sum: 40.9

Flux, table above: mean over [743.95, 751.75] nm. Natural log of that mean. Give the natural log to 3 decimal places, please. 3.061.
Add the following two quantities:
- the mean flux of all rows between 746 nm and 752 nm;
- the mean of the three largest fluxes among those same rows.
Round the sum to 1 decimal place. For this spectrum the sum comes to 43.5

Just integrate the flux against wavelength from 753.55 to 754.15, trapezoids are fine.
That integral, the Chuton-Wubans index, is 13.0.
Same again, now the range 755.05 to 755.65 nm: 12.7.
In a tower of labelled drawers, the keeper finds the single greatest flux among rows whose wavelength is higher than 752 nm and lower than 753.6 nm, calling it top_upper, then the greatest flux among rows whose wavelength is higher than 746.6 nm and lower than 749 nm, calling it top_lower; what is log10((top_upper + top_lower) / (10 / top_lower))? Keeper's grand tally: 2.00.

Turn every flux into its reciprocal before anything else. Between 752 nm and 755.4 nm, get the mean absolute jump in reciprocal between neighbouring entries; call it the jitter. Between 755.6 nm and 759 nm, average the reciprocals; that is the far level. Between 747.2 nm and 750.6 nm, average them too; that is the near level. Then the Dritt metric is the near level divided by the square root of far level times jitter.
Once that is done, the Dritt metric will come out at 5.8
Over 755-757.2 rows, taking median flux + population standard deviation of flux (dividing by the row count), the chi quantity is 22.3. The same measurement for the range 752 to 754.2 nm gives 22.9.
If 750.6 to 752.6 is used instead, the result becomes 23.2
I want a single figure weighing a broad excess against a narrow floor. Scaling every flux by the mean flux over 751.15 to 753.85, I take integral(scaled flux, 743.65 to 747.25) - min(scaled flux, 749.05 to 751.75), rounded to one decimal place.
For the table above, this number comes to 2.6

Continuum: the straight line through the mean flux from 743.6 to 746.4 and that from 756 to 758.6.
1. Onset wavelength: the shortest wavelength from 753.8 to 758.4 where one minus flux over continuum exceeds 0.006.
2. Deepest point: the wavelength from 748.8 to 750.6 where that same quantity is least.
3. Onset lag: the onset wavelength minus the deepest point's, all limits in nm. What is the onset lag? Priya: 3.90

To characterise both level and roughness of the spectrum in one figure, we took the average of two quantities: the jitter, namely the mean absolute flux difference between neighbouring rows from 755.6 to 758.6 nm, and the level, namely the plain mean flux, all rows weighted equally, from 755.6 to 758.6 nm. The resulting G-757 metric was 11.3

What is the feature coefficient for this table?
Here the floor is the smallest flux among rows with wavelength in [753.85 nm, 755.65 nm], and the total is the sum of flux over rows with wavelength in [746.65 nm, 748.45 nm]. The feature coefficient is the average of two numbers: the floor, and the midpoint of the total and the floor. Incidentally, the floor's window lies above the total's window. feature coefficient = 47.9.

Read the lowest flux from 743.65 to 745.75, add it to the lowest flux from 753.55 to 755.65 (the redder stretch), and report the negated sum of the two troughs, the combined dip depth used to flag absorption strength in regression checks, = -41.3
